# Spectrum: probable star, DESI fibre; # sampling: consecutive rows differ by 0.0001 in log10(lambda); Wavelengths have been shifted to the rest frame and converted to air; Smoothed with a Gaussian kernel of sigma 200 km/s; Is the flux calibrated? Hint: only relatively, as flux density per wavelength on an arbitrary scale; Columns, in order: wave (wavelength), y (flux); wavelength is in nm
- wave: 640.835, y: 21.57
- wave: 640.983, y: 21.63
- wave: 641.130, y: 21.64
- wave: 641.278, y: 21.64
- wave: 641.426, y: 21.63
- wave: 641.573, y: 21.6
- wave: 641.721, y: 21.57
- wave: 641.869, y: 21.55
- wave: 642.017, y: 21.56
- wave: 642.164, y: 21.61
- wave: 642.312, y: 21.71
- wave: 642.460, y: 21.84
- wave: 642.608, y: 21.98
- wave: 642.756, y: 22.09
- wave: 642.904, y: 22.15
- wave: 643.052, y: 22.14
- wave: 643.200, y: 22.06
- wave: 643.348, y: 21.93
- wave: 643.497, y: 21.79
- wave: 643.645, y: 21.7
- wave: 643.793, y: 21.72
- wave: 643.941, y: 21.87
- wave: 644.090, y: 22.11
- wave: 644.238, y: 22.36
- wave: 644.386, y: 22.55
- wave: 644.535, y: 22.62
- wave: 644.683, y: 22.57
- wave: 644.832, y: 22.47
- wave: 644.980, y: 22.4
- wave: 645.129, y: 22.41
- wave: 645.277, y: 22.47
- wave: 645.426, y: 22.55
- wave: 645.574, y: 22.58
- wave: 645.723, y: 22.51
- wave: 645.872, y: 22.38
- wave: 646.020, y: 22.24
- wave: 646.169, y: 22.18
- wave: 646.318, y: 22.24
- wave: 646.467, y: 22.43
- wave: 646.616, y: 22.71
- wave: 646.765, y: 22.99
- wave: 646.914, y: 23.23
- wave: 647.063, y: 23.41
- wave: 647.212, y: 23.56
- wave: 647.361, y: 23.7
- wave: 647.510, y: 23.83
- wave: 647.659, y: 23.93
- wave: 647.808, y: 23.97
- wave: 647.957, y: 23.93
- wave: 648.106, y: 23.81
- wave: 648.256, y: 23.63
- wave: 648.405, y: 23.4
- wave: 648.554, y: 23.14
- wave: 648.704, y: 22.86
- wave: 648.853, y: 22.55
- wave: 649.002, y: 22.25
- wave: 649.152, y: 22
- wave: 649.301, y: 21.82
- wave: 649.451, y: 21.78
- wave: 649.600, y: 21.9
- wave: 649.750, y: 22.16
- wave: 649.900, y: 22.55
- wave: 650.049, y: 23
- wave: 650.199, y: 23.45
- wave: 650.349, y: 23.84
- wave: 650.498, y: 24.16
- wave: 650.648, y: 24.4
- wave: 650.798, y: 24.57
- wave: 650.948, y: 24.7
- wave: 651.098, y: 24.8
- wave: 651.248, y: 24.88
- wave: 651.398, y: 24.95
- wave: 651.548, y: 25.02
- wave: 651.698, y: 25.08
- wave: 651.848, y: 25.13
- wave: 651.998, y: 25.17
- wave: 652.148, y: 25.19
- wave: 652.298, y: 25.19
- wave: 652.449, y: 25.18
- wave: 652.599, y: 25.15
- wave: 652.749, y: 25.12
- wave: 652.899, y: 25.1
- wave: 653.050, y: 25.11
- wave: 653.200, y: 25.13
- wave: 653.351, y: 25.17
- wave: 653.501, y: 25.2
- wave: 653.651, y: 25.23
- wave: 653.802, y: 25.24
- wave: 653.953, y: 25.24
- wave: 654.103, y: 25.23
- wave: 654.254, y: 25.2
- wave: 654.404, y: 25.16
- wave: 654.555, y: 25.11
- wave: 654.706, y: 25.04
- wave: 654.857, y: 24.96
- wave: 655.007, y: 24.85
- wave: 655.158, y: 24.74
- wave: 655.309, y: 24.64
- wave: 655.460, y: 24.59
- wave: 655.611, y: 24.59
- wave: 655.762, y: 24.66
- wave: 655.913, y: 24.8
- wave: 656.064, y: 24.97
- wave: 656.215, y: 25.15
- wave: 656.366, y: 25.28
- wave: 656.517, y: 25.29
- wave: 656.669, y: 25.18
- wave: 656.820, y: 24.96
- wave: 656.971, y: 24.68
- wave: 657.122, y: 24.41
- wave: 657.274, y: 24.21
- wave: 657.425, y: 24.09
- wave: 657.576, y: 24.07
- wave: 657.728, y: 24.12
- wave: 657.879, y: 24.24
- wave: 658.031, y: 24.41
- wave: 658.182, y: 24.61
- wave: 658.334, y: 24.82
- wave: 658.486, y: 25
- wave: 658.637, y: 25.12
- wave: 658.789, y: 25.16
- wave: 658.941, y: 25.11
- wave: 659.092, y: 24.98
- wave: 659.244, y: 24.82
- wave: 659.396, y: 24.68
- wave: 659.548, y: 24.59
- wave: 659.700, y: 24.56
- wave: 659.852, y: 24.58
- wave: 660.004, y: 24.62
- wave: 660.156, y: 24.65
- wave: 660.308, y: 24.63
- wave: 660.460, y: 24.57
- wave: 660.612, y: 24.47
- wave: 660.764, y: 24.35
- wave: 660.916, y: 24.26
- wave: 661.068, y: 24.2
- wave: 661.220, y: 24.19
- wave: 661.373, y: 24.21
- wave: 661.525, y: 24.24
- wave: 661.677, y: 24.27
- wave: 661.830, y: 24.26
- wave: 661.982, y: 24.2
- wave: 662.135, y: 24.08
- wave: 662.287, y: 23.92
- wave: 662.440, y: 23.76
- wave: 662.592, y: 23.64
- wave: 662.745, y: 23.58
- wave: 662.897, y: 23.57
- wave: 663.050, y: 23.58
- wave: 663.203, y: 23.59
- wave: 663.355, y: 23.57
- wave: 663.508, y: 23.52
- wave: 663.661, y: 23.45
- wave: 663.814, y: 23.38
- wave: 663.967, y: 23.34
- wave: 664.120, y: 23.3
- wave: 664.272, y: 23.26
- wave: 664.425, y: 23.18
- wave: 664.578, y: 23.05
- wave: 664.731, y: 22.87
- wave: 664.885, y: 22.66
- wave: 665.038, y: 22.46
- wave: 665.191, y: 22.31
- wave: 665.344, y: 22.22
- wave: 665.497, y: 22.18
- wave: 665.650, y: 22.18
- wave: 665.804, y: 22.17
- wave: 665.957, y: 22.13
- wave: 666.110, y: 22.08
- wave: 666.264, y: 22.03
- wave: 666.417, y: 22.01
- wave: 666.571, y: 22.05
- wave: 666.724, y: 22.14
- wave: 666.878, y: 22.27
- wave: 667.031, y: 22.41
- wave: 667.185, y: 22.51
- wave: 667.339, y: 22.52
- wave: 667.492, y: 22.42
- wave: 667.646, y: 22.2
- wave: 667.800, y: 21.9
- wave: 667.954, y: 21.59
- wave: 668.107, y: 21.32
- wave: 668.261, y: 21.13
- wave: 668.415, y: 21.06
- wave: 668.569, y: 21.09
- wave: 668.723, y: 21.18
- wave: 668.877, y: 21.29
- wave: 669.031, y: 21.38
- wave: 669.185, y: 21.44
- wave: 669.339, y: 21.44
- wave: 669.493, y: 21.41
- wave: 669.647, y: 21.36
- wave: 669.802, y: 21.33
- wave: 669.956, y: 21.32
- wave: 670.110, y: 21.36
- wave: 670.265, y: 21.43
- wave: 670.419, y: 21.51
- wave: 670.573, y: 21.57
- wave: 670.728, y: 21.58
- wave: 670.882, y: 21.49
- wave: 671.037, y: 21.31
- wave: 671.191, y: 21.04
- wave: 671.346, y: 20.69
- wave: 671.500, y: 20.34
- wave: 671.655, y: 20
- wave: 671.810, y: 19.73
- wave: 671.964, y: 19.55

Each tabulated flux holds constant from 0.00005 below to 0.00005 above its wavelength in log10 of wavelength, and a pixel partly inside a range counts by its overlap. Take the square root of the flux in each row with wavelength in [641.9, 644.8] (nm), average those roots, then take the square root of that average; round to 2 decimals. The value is 2.17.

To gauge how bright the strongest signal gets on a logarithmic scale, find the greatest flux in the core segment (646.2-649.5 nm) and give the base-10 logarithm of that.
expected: 1.380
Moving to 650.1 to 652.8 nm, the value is 1.401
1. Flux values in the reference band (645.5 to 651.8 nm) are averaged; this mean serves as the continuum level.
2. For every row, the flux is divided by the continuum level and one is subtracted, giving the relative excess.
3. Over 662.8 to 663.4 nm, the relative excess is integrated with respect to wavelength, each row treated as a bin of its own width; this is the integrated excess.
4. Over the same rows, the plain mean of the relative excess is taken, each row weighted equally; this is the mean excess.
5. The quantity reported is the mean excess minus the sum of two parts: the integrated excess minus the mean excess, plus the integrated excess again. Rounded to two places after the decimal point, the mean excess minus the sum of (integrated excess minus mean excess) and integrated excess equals 0.01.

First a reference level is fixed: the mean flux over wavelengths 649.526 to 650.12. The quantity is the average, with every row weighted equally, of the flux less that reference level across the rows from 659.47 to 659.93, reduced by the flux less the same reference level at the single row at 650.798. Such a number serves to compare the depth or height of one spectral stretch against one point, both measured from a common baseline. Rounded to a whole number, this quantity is 0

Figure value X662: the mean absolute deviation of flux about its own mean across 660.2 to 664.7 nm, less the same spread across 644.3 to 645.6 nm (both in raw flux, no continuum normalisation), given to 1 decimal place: 0.3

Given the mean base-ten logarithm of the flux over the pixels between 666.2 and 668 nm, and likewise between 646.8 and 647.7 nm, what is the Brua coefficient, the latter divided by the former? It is 1.02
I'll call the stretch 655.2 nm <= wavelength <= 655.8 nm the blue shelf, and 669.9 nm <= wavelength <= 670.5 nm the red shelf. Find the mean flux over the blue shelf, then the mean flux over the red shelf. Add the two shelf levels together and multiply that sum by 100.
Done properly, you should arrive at 4603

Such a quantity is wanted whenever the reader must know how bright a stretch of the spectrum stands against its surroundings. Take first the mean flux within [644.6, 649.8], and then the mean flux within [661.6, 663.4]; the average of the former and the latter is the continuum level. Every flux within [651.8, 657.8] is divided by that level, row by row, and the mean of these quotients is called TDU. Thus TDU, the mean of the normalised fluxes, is 1.07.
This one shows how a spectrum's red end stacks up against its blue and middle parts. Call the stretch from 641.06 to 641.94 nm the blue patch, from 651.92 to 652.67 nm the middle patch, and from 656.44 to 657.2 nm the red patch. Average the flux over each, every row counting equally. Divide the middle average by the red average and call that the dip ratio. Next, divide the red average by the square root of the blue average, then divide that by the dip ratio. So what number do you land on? 5.3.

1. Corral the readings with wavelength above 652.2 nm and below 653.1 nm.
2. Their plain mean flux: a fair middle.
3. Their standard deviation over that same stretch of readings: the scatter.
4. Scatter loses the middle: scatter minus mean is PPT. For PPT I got -25.1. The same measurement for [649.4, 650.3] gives -21.9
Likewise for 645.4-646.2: -22.3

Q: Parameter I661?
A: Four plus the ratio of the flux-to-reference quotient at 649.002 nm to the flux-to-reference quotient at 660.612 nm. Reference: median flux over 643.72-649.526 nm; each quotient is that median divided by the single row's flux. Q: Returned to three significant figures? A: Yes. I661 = 5.10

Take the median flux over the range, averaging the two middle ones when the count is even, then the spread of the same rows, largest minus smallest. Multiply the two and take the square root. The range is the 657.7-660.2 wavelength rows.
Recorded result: 5.1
